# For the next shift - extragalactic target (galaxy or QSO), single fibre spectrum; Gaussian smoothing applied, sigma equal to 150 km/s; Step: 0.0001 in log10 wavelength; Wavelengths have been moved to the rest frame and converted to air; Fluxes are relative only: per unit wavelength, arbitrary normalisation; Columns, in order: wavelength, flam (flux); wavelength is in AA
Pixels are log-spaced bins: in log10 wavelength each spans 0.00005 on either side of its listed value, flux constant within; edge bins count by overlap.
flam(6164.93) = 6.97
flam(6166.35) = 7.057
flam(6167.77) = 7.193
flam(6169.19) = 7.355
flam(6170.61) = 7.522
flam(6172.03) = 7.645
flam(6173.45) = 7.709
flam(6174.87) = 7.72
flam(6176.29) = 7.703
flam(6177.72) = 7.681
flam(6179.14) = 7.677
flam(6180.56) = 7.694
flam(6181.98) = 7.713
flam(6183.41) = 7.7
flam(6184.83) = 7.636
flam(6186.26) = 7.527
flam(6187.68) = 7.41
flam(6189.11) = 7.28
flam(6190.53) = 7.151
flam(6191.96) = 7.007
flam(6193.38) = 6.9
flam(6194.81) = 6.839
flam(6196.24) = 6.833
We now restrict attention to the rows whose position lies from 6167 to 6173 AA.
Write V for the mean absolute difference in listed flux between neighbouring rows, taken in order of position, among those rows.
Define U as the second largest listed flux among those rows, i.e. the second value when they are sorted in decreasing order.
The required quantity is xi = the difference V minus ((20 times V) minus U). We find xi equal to 4.7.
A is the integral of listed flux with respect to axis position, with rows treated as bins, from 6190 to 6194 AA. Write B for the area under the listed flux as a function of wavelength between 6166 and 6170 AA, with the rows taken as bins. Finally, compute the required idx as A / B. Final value 0.97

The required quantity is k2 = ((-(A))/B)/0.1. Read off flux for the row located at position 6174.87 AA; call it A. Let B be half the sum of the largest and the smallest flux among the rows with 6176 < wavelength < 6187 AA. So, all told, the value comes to -10.1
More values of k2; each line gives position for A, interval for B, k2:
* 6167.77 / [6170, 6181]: -9.4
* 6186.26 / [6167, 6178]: -10.1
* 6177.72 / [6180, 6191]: -10.3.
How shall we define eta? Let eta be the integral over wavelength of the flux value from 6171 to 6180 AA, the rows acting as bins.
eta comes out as 69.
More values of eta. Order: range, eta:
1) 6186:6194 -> 58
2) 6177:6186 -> 69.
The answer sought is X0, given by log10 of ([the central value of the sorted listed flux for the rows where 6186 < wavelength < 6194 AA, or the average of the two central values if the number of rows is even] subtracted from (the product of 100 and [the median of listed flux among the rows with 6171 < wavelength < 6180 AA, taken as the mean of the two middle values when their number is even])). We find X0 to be 2.88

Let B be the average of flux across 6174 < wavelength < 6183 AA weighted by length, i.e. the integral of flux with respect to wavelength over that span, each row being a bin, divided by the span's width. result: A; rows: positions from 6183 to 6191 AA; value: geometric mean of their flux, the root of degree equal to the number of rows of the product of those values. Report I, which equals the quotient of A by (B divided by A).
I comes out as 7.2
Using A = 7.45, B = 7.70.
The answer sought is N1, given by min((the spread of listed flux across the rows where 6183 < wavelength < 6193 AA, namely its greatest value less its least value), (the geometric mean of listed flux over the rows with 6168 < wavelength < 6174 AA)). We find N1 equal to 0.69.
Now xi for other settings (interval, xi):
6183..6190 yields 5.6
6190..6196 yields 5.0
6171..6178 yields 7.2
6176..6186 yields 7.3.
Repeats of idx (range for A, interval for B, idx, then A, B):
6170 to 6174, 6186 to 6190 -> 1.03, 31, 30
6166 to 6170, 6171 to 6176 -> 0.75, 29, 38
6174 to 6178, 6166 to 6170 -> 1.07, 31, 29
